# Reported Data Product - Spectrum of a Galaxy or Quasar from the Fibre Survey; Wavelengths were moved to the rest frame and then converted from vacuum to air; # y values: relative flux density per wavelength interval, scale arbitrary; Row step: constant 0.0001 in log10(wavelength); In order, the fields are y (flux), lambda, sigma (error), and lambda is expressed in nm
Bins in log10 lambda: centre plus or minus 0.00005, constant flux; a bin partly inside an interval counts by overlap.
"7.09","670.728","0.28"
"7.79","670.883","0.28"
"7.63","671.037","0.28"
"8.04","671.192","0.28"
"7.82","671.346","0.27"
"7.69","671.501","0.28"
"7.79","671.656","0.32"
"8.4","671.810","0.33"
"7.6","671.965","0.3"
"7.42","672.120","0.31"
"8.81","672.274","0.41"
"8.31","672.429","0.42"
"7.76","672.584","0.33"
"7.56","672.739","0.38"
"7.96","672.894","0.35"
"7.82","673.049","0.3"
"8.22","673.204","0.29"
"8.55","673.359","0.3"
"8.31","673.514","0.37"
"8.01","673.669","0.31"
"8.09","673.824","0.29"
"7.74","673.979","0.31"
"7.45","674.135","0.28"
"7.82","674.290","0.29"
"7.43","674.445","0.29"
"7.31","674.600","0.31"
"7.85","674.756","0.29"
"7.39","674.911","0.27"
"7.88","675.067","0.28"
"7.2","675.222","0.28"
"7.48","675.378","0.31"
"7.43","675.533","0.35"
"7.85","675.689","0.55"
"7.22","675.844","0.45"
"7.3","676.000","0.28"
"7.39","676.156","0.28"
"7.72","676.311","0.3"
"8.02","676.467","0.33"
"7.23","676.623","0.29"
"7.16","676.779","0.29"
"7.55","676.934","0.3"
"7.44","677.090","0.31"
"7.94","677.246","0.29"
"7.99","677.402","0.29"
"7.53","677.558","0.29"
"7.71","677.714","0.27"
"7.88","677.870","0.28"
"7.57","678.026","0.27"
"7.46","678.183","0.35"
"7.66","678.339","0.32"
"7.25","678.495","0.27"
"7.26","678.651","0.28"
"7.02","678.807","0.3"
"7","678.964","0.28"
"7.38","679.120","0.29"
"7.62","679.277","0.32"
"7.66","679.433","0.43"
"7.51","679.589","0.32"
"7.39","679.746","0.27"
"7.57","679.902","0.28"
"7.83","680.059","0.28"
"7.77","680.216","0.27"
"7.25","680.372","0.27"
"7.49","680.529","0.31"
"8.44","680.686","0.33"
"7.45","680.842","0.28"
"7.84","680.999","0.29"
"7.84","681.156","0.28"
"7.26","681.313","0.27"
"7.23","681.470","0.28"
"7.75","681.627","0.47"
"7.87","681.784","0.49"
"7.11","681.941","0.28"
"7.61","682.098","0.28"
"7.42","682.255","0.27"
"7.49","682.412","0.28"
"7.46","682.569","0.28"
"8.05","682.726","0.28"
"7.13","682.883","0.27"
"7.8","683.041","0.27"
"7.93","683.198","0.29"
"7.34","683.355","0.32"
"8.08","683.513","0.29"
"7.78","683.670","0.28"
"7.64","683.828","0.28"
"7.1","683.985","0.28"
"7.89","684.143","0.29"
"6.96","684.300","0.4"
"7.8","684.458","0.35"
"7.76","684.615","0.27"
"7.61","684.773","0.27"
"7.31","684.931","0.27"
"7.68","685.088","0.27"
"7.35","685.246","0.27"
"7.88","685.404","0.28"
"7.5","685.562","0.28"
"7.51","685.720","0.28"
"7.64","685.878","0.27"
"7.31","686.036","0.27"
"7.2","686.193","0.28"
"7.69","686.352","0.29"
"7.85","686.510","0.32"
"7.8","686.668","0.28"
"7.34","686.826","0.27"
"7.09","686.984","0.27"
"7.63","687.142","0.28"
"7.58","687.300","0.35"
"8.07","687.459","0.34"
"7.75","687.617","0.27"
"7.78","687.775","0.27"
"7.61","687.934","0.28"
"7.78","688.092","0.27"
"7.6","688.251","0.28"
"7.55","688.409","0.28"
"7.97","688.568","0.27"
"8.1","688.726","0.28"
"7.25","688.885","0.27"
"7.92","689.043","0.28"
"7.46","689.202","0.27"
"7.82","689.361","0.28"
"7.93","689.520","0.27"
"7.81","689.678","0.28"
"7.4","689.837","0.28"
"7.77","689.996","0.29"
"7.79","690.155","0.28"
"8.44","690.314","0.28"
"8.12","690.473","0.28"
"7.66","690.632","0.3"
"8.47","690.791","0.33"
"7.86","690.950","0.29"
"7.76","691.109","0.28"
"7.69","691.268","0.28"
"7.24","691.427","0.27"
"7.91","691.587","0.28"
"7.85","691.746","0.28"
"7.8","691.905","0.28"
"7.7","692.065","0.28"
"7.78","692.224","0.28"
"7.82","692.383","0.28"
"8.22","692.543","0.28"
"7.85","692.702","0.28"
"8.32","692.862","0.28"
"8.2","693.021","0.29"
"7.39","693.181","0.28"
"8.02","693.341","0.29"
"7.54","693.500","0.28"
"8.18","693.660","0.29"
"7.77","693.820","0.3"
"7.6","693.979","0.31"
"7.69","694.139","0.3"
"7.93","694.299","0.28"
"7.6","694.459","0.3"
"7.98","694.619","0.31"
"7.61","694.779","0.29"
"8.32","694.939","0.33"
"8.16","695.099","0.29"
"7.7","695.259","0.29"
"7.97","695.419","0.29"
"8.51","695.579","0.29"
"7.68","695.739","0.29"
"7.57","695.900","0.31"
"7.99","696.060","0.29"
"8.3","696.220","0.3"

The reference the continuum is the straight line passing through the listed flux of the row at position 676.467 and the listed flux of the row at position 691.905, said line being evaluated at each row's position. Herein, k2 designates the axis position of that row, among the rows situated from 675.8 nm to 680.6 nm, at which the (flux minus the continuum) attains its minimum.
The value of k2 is 678.964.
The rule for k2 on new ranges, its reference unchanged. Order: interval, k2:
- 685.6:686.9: 686.193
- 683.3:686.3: 684.300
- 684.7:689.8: 686.984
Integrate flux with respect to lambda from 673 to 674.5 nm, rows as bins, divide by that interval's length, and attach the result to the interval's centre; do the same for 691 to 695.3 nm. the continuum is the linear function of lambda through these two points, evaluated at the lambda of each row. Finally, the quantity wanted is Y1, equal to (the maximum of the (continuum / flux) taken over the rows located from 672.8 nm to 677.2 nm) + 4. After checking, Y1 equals 5.109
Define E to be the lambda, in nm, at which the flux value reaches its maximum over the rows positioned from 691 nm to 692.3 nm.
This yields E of 691.587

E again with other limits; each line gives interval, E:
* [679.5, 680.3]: 680.059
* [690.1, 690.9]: 690.791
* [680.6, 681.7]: 680.686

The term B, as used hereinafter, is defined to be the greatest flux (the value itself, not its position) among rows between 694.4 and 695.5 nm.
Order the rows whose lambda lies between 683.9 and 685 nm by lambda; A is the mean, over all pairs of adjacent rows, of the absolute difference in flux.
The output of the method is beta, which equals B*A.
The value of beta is 4.2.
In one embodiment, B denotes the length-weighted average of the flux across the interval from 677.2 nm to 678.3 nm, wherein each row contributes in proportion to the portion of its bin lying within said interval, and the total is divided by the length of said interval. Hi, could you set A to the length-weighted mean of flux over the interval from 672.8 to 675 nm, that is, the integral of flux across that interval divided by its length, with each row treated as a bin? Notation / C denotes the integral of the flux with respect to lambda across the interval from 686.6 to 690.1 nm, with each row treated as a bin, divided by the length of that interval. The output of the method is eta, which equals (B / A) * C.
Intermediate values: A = 7.85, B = 7.71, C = 7.68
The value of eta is 7.5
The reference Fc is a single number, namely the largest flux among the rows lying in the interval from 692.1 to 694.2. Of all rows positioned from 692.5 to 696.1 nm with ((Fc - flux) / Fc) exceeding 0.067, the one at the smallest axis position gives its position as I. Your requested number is 693.181 nm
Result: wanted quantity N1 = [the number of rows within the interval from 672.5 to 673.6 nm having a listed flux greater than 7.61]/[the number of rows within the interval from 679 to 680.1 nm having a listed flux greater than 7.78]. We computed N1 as 6.0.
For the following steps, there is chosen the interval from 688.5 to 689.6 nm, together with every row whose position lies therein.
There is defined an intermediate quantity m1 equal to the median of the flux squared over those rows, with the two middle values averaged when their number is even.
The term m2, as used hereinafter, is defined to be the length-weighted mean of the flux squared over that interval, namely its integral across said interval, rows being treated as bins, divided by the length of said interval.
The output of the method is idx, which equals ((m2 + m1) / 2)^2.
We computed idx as 3802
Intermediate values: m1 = 62.7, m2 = 60.6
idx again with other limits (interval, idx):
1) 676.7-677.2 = 3052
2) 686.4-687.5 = 3376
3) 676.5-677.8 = 3278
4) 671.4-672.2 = 3592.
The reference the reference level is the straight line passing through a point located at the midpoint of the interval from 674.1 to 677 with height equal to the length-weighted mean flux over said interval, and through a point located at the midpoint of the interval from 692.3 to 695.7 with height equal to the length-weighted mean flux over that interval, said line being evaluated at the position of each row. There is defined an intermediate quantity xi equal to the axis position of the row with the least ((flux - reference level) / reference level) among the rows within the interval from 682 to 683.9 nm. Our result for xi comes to 682.883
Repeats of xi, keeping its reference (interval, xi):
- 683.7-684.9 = 684.300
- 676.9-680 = 678.964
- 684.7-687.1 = 686.984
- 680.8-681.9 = 681.470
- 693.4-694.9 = 693.500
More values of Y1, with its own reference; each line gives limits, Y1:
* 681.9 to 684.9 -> 5.134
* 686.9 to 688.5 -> 5.111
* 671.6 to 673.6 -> 5.073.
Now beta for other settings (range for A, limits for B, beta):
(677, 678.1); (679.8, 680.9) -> 2.3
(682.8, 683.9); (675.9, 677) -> 3.4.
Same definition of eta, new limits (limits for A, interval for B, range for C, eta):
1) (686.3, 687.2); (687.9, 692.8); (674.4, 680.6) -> 7.8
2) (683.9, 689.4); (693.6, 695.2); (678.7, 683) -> 7.8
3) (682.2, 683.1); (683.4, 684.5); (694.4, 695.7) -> 8.0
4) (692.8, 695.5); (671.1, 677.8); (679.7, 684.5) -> 7.5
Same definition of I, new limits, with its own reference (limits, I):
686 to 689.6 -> 686.036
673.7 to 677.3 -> 673.979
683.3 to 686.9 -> 683.355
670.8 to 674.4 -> 671.037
